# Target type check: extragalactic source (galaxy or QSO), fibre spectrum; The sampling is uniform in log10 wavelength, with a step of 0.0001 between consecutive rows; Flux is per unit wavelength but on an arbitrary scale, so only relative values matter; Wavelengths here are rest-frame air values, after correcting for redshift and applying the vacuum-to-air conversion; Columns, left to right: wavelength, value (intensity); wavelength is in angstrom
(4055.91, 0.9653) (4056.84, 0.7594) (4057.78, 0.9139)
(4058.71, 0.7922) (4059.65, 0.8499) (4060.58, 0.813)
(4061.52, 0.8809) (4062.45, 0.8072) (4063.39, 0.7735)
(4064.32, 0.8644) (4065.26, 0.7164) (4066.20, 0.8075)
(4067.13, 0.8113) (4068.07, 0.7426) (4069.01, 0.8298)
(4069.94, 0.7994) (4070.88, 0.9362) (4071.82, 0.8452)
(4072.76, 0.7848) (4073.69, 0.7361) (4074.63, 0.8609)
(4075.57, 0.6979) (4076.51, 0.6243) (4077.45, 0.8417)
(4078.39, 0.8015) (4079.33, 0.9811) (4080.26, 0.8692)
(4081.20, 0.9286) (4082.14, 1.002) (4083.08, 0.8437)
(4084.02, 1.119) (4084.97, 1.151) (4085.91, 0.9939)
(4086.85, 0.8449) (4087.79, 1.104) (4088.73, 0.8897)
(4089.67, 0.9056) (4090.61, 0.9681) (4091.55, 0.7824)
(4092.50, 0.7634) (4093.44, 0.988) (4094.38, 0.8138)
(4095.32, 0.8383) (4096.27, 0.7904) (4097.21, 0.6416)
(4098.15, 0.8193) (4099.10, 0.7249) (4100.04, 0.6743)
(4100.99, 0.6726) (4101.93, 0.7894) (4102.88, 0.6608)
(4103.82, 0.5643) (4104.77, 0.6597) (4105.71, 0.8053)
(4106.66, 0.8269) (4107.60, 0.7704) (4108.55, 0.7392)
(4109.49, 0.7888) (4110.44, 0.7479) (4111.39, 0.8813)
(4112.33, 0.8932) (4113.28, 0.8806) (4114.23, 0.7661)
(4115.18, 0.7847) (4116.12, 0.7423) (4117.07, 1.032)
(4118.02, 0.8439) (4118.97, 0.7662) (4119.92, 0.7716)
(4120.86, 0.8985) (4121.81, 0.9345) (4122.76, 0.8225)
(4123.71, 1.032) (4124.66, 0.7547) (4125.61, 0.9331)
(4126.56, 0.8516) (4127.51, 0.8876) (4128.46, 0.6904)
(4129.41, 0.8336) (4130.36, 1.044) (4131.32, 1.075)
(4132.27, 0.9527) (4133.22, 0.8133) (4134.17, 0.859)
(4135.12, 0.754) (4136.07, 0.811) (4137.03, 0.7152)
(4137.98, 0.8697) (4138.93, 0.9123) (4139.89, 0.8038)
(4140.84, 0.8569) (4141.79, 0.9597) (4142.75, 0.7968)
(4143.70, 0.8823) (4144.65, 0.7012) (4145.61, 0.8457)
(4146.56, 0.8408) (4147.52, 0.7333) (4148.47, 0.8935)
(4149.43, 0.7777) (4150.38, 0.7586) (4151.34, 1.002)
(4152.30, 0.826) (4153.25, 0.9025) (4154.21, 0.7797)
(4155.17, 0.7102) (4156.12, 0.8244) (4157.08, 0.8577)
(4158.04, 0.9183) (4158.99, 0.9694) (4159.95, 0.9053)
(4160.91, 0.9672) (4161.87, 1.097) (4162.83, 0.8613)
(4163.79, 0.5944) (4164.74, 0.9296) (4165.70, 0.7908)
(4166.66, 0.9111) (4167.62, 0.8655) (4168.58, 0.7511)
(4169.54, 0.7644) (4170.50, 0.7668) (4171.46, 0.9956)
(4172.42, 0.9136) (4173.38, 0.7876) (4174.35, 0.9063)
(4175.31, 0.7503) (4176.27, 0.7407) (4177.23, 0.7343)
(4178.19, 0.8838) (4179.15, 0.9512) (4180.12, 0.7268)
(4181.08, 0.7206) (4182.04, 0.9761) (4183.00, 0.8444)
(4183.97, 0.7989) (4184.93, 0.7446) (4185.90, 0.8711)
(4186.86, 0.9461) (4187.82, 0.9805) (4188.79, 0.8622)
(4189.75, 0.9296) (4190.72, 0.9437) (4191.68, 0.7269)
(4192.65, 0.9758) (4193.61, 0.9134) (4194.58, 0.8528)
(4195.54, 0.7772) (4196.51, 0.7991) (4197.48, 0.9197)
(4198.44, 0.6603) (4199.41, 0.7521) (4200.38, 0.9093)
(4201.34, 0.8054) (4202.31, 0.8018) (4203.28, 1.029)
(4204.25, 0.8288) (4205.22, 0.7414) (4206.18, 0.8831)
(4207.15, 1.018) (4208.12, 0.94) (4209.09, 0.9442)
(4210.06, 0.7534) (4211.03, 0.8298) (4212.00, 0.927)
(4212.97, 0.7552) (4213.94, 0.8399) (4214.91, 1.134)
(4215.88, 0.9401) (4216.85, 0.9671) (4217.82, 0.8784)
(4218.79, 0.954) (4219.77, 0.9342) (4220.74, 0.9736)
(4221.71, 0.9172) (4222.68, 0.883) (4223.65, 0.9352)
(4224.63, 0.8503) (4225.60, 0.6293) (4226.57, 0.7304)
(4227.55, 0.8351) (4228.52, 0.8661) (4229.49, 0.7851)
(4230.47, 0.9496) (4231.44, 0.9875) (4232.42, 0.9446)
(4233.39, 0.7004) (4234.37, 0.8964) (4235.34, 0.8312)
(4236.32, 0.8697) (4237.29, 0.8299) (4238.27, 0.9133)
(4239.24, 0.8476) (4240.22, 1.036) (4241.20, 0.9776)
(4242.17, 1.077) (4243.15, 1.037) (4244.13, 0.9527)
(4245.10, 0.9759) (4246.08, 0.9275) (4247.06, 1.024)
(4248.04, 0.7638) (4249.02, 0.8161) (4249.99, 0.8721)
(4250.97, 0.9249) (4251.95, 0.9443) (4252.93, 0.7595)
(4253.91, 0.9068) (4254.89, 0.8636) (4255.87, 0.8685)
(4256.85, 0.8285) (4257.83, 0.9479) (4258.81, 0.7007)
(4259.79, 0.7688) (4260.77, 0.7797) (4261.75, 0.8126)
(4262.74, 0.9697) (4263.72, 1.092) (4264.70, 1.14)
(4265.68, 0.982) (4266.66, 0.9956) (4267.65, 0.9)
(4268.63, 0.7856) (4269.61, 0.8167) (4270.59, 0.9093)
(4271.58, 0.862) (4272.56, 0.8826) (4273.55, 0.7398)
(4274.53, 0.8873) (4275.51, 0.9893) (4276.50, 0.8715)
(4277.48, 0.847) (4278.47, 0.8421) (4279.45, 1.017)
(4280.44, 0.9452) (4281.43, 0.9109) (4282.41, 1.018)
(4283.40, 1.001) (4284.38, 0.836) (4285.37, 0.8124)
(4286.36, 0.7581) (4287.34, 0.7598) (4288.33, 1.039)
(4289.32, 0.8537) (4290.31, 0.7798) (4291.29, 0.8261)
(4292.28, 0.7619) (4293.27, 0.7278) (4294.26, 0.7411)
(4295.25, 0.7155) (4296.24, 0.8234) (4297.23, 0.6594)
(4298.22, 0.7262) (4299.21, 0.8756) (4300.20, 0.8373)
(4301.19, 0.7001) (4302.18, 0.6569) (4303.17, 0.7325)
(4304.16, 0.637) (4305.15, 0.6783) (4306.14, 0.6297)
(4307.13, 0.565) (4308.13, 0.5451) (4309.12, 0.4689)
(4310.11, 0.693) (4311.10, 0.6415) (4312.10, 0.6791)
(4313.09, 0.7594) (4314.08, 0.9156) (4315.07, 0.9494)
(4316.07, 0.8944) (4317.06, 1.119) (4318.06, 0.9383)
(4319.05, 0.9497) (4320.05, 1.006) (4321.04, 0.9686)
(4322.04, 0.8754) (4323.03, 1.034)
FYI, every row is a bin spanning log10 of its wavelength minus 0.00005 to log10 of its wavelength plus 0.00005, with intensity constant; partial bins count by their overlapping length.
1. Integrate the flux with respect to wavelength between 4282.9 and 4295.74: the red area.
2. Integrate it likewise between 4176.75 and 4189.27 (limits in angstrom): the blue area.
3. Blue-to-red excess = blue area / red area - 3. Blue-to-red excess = -1.99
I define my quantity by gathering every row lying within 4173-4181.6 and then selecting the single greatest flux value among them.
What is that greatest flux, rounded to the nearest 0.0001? 0.9512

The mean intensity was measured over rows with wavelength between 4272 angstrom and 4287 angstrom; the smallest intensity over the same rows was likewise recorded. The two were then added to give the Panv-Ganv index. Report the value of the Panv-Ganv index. 1.63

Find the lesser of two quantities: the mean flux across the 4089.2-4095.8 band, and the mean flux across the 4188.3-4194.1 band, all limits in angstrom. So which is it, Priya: 0.87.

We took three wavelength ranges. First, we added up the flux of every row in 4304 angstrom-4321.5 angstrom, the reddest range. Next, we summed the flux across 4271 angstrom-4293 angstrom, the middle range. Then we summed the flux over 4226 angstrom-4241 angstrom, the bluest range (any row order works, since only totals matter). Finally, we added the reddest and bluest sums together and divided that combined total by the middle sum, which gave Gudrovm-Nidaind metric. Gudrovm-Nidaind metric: 1.4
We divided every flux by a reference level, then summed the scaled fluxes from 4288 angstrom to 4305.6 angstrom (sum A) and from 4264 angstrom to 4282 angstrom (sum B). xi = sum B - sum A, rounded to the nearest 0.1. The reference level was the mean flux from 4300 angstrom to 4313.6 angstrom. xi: 3.9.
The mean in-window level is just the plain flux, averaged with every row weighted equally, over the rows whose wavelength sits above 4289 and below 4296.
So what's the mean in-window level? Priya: 0.772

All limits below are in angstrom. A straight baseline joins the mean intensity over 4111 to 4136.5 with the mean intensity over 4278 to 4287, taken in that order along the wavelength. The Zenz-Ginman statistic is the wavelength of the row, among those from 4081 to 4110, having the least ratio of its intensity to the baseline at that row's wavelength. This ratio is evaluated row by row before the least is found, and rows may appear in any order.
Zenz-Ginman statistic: 4103.82 angstrom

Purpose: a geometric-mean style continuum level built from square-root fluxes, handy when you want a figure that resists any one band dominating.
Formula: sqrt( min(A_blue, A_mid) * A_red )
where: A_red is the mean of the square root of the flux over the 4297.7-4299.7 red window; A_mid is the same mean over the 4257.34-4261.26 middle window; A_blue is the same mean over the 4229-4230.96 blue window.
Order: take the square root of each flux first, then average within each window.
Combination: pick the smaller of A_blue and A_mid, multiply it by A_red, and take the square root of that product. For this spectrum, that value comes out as 0.893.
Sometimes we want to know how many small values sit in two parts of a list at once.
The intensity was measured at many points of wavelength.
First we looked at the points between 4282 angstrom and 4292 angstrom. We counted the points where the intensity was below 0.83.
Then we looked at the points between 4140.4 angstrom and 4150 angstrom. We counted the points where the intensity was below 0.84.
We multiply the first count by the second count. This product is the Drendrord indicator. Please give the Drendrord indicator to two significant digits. 20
